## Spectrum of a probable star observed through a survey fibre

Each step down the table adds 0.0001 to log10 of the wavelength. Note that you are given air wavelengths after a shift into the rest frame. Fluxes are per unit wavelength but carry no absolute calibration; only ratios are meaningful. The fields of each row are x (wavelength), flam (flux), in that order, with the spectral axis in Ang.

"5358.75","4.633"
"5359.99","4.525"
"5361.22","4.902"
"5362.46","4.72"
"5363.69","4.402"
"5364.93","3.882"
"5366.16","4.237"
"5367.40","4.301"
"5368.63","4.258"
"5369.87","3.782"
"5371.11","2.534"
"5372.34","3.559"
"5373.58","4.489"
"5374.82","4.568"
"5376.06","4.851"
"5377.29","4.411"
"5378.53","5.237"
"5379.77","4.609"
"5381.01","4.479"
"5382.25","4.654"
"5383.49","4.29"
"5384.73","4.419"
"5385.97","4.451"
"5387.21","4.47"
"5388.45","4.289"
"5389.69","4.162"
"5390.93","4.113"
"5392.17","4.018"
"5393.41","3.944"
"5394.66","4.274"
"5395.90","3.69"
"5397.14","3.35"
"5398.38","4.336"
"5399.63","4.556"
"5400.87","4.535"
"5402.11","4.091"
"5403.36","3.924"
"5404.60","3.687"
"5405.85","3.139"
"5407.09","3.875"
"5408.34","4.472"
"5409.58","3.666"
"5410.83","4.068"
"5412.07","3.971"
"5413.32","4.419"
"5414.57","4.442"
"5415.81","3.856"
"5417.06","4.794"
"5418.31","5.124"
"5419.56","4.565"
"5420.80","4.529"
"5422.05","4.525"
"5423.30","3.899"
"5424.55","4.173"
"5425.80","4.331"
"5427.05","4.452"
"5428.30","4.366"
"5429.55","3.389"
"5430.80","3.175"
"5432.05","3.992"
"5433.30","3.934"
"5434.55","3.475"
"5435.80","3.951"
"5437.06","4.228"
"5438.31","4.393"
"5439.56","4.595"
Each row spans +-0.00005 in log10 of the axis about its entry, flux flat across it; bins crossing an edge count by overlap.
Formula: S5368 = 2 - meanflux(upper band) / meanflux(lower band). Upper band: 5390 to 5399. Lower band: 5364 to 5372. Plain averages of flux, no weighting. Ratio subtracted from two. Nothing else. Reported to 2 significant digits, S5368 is 0.97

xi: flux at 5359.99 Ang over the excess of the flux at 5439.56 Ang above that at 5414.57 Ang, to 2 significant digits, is 30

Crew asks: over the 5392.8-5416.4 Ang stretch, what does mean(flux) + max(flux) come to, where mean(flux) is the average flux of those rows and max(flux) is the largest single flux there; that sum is 8.57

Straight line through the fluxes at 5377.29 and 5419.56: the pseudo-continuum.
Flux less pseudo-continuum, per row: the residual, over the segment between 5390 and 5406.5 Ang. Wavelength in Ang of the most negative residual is 5405.85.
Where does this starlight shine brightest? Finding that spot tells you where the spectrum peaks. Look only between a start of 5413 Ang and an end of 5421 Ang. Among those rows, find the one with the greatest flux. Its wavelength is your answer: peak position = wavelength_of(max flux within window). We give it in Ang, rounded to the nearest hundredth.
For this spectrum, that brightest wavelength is 5418.31 Ang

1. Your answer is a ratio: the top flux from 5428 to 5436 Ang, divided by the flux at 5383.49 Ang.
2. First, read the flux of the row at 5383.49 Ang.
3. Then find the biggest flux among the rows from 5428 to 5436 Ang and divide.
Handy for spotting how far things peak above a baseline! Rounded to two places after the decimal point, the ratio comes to 1.02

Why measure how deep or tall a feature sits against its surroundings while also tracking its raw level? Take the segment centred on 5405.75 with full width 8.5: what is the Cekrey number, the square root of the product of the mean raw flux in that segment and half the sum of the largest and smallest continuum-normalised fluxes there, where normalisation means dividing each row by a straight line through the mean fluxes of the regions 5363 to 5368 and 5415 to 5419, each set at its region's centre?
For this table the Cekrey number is 1.80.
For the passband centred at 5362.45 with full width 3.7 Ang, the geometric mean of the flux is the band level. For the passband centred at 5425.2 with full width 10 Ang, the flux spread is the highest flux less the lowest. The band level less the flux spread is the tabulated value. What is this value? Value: 3.5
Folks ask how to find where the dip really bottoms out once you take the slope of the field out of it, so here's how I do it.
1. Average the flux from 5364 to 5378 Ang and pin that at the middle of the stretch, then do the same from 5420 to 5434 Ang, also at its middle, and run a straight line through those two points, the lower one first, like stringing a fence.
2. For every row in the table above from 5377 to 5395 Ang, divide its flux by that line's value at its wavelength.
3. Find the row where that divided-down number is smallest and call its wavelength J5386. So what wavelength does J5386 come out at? 5393.41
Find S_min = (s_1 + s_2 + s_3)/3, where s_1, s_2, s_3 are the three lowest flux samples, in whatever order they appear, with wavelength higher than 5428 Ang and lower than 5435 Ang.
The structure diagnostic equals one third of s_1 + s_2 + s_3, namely 3.35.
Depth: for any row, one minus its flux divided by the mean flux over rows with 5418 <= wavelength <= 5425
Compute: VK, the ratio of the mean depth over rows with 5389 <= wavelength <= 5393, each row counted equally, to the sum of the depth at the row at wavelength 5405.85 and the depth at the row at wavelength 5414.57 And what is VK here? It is 0.27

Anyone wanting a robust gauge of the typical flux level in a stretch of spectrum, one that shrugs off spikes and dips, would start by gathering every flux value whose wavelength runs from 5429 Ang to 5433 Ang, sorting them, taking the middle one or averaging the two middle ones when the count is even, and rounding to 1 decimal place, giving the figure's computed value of 3.4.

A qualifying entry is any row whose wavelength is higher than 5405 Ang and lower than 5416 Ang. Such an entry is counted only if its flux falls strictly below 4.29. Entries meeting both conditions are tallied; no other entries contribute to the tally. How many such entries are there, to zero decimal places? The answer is 6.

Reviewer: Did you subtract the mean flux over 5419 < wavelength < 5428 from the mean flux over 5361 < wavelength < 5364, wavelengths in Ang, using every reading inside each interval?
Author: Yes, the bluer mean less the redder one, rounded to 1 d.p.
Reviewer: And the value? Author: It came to 0.3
